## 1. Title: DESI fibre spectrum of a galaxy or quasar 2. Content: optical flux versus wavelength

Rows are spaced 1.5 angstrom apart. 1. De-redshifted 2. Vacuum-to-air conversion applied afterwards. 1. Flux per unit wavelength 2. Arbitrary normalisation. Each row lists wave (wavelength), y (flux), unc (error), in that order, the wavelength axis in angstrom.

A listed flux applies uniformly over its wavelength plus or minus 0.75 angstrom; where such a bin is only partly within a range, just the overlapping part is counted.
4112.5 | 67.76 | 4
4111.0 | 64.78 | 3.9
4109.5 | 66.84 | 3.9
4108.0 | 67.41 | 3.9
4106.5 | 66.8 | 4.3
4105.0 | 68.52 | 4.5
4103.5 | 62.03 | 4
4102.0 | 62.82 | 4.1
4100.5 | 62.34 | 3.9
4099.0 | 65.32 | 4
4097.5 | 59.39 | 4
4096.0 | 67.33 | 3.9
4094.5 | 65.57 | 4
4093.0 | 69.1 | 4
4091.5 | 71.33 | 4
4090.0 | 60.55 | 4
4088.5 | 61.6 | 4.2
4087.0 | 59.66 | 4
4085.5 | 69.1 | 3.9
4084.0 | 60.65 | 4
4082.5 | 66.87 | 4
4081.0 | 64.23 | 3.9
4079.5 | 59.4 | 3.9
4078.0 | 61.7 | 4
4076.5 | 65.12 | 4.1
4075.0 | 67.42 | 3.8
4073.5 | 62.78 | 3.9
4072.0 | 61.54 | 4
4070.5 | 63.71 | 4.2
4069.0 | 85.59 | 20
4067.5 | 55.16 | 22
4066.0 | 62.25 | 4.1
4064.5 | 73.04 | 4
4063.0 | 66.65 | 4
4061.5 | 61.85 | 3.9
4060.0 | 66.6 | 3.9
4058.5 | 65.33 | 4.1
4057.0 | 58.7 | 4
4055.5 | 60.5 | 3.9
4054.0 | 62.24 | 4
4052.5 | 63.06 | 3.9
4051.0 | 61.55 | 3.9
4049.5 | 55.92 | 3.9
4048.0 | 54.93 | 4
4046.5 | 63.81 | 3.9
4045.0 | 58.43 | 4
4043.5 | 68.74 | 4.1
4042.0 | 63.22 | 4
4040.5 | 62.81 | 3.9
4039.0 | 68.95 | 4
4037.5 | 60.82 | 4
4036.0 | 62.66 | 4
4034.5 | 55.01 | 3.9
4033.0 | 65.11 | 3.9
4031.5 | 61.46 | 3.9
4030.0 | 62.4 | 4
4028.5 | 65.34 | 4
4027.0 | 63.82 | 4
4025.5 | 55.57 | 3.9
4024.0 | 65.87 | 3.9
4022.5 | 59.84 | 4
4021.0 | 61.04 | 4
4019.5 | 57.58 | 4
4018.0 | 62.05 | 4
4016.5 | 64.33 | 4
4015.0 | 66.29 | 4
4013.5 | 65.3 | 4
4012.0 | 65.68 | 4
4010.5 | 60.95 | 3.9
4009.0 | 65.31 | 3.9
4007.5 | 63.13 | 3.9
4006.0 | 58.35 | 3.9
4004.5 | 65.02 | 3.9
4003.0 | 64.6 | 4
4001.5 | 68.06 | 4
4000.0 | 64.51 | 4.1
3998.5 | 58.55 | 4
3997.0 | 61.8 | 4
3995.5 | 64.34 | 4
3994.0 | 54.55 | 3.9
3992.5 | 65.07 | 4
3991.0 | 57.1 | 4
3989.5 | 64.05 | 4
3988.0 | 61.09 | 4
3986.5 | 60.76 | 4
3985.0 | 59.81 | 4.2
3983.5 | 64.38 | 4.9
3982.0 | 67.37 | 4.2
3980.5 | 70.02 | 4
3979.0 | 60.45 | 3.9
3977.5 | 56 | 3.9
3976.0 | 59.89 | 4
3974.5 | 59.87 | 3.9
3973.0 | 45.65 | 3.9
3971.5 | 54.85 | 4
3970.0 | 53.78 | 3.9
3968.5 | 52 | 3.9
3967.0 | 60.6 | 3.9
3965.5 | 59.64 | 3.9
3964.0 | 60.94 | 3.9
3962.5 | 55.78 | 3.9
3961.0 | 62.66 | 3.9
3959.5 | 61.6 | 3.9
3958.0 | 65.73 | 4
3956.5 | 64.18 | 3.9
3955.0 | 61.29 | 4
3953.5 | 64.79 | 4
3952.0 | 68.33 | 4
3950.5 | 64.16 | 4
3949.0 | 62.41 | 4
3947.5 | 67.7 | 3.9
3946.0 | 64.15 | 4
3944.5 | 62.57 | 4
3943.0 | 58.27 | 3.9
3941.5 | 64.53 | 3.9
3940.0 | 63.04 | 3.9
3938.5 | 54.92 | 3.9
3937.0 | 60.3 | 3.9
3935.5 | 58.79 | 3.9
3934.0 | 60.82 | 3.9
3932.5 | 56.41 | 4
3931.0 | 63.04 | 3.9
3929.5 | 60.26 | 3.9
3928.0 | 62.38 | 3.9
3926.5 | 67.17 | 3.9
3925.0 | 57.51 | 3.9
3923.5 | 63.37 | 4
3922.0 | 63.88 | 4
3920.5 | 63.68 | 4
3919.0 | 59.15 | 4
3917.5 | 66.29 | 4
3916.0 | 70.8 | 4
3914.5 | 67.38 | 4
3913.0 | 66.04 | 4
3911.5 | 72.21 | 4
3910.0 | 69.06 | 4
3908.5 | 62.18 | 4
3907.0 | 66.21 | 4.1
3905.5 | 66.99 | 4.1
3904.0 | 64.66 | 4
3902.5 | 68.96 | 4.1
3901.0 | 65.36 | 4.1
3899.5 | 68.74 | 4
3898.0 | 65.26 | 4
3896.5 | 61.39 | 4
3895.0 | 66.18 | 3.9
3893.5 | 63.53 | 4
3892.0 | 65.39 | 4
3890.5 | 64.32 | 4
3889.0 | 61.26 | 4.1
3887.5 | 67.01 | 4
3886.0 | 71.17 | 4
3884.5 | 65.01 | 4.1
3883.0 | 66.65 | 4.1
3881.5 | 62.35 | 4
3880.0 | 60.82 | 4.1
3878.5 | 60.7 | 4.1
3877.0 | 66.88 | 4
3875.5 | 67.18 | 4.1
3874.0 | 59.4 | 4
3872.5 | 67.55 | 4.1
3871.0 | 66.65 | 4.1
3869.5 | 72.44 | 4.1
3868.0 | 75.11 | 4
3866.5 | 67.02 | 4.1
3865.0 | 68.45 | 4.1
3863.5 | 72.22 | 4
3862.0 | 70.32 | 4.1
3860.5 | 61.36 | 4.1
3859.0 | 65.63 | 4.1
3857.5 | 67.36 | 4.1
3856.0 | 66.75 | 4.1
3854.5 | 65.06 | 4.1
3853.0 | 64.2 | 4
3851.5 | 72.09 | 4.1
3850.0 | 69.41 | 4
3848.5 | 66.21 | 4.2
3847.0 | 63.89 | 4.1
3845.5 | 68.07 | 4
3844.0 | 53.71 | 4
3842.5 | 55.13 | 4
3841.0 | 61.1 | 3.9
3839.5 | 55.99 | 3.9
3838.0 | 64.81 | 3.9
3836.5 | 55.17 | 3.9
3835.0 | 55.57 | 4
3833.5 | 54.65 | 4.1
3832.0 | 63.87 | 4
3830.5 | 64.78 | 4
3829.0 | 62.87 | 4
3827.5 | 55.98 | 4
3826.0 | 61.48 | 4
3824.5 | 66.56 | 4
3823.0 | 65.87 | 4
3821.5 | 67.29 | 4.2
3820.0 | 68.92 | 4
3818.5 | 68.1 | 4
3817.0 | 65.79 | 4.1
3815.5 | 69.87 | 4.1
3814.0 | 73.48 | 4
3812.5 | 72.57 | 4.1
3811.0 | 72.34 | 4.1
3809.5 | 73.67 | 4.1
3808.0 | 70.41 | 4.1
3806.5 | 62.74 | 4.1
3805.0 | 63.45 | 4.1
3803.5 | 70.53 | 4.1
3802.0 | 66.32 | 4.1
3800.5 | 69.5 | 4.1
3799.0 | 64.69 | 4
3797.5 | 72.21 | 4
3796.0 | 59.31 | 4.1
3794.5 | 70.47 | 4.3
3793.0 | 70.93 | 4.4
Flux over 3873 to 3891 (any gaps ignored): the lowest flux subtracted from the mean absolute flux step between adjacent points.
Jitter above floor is -56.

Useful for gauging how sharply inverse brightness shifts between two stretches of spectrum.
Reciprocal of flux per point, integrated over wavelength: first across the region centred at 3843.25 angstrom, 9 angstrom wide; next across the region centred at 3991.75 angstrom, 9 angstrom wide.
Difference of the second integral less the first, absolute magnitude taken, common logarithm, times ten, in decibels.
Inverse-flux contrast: -24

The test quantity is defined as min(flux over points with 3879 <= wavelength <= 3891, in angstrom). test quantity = 60.82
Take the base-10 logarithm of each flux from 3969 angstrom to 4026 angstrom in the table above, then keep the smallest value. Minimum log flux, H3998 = 1.659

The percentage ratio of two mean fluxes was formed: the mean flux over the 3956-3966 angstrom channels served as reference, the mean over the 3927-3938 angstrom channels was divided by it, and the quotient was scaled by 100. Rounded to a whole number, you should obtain 98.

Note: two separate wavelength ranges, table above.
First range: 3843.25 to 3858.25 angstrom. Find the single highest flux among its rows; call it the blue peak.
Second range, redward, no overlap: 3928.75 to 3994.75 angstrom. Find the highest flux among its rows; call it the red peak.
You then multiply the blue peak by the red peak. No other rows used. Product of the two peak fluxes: 5048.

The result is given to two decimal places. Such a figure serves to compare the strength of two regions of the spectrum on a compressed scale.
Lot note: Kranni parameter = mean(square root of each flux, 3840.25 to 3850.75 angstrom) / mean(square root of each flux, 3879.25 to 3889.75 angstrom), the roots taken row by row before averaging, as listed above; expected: 0.98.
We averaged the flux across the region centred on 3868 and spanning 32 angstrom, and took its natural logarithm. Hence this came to 4.20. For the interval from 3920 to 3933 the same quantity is 4.13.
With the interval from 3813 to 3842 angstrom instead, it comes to 4.15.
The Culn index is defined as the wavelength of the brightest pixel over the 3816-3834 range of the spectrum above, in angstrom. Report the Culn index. 3820.0 angstrom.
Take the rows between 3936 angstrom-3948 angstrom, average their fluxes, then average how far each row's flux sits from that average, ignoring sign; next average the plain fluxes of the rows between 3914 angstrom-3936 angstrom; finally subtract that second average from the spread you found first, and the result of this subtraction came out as -59.6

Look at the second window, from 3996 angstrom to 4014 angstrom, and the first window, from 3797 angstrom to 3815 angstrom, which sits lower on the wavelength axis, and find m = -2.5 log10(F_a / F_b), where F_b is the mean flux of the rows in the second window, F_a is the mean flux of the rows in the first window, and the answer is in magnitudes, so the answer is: -0.10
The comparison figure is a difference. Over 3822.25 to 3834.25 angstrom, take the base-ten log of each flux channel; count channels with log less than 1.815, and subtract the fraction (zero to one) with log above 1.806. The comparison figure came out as 5.6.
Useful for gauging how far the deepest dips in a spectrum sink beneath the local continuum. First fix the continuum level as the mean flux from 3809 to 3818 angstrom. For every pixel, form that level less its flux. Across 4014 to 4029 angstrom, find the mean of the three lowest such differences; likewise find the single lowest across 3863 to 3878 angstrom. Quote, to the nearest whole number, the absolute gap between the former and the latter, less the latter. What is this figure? 13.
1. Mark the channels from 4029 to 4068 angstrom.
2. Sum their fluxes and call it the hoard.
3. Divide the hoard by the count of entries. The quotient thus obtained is 62.4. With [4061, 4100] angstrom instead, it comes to 64.9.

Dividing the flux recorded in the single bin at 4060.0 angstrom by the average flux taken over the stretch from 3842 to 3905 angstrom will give 1.01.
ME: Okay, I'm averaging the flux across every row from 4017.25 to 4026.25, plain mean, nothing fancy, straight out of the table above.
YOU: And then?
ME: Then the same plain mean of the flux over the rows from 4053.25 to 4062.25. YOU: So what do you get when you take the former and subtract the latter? -2.2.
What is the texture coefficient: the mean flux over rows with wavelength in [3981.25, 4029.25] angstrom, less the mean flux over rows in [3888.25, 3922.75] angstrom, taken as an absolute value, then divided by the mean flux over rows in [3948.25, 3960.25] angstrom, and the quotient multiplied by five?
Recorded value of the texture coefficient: 0.24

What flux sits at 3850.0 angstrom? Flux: 69.41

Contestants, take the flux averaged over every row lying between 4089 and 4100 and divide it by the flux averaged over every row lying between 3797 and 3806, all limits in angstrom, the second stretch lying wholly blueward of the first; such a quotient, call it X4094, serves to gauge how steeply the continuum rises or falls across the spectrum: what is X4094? 0.97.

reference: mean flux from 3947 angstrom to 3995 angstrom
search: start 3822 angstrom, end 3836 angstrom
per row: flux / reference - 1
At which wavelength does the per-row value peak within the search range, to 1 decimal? 3824.5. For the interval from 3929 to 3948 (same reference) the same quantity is 3947.5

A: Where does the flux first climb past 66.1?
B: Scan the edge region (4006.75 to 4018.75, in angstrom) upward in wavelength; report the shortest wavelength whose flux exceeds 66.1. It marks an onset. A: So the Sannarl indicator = 4015.0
